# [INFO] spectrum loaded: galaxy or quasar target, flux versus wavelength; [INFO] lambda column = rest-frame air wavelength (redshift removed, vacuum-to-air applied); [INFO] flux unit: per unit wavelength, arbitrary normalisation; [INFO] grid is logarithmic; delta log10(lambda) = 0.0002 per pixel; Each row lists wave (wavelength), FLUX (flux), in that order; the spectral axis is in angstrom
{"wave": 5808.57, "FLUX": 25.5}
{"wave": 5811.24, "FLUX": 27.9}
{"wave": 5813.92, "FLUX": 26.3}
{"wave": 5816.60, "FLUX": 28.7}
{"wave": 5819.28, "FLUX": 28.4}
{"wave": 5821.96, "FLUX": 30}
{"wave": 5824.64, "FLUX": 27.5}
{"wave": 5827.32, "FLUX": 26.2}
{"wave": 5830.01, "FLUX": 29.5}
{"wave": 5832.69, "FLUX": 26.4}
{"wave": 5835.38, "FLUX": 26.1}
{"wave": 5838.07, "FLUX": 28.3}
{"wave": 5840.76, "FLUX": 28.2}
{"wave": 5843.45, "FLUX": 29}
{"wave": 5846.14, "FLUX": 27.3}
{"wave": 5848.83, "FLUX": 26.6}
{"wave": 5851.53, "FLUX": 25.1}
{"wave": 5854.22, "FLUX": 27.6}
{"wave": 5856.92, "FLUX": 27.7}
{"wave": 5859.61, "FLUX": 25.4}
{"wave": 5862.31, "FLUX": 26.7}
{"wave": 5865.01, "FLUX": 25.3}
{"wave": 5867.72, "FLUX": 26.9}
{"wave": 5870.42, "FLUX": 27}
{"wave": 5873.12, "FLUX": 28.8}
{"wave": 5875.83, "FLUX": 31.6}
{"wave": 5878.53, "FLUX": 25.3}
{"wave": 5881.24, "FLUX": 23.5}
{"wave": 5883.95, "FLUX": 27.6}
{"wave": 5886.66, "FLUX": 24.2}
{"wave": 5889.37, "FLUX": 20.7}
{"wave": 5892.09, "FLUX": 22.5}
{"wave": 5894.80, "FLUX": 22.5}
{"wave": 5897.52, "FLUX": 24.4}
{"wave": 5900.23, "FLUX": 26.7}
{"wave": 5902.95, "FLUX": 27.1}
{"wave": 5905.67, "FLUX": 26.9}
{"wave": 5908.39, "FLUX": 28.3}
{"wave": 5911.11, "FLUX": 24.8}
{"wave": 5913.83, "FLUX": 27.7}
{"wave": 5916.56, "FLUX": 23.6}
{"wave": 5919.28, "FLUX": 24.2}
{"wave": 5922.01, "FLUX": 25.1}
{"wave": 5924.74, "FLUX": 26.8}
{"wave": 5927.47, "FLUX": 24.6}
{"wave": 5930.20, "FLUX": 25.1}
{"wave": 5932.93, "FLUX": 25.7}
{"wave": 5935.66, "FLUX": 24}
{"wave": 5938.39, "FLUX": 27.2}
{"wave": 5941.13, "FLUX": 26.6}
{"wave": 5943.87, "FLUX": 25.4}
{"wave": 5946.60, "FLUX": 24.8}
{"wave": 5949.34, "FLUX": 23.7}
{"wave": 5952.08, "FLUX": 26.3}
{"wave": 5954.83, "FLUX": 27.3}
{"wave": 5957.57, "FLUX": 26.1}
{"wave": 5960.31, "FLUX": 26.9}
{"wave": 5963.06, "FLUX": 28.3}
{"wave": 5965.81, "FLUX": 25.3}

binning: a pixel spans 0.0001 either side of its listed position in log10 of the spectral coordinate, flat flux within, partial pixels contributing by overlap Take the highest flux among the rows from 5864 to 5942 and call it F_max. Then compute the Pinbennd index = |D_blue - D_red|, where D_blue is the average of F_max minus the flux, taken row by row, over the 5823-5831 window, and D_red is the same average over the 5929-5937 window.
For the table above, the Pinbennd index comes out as 2.8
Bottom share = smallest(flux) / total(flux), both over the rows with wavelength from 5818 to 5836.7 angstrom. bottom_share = 0.134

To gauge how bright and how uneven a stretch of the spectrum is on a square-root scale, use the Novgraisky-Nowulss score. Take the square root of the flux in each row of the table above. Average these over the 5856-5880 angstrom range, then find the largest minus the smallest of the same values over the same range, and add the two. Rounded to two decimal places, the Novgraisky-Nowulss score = 5.80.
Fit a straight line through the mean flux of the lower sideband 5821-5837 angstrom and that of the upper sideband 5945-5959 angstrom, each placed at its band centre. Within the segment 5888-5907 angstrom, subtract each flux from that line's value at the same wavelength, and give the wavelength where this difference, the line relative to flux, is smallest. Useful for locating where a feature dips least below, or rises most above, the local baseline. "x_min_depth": 5902.95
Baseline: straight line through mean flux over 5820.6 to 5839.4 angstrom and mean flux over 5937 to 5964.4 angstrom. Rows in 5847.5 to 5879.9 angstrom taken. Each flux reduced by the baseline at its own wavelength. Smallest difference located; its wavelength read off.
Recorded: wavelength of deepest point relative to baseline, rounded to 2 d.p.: 5851.53 angstrom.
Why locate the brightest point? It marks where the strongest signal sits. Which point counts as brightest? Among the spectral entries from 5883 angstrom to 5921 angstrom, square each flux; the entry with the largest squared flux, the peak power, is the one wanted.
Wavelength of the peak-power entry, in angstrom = 5908.39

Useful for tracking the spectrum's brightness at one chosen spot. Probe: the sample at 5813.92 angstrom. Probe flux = 26.3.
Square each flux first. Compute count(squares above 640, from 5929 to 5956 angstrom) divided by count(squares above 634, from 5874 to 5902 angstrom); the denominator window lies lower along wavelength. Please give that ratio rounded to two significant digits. 1.5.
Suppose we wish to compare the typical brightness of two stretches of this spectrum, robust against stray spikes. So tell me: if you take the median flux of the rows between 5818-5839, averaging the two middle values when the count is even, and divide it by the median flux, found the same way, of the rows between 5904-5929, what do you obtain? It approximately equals 1.11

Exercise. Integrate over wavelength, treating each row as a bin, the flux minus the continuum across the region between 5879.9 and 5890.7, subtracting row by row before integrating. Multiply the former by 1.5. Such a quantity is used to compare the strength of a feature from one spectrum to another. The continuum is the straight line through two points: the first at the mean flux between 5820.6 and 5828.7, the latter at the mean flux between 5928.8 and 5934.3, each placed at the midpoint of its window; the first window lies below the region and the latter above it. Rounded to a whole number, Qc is -40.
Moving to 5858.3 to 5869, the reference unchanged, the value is -15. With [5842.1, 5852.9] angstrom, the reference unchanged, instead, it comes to -6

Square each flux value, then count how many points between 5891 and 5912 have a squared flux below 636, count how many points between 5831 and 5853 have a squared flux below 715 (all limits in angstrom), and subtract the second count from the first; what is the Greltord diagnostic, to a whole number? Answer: 0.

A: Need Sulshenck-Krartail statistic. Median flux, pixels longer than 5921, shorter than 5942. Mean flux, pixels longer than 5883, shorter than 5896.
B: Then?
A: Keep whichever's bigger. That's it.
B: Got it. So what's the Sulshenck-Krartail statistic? 25.4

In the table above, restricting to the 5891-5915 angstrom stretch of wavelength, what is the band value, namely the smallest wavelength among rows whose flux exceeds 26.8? 5902.95 angstrom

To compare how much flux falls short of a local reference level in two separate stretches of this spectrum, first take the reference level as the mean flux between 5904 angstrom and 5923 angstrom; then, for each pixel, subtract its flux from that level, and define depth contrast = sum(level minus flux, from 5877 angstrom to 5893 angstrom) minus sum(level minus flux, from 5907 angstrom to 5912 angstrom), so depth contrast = 13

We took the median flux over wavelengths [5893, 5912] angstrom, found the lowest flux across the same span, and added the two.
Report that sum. 49.2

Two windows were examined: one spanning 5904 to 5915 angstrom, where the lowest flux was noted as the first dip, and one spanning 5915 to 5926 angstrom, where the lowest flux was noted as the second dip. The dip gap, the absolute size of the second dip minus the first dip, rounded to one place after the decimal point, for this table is 1.2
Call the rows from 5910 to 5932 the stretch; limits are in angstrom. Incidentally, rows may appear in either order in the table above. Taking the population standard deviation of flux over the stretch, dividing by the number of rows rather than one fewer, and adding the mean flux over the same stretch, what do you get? 26.5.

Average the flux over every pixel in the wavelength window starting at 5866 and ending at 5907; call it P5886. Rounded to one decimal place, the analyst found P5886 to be 25.7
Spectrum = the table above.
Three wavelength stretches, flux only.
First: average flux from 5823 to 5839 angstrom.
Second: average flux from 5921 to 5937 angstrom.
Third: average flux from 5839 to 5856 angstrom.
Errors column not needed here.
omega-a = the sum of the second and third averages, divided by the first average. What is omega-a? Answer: 1.92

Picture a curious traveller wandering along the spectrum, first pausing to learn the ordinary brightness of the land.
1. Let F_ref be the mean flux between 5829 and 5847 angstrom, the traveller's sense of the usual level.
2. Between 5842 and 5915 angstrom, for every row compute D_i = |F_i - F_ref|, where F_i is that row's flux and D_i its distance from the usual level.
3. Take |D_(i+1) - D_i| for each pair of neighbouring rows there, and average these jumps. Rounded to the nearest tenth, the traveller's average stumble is 1.6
